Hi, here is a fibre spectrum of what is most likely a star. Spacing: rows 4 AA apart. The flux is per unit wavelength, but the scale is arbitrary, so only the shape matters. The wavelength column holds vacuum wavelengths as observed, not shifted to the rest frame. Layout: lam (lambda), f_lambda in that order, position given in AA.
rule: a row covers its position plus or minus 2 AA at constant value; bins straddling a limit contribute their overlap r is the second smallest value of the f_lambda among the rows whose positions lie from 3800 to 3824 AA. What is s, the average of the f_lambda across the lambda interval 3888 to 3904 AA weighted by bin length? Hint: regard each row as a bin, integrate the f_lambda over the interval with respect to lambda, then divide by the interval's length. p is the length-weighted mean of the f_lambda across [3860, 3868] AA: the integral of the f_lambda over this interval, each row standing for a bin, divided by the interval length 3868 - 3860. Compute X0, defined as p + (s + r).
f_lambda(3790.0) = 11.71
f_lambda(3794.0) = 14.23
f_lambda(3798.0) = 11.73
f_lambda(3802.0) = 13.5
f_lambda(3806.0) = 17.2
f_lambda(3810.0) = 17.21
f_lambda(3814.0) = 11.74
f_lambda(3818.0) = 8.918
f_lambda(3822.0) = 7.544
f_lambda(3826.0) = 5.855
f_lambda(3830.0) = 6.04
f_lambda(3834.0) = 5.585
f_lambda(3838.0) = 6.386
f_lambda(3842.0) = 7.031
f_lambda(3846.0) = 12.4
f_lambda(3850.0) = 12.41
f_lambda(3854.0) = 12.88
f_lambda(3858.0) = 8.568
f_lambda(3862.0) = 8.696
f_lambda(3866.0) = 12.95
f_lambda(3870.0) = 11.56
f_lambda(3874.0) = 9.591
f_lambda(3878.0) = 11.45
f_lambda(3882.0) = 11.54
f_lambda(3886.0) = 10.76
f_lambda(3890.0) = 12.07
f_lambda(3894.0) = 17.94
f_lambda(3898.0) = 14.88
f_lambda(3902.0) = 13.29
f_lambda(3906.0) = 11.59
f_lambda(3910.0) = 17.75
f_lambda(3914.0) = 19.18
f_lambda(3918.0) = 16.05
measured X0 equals 34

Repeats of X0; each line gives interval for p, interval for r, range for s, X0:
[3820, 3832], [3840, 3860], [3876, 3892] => 27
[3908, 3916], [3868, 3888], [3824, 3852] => 37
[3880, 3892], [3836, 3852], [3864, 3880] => 30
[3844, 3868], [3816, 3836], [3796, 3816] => 31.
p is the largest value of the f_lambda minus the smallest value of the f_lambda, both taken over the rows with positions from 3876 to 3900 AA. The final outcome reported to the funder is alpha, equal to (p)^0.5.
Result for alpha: 2.68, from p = 7.2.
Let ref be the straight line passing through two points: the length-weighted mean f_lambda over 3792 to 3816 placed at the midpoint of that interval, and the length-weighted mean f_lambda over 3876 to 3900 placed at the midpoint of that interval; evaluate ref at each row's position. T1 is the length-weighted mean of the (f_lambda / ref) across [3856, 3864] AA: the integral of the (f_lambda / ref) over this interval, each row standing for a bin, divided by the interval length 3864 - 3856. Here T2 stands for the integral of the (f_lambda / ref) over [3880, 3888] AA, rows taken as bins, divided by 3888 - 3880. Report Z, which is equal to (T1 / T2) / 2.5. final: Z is 0.30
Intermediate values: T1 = 0.6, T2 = 0.85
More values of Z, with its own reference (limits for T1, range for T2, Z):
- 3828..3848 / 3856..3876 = 0.28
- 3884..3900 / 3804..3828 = 0.53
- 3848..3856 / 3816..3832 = 0.73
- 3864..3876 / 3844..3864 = 0.42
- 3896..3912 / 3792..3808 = 0.45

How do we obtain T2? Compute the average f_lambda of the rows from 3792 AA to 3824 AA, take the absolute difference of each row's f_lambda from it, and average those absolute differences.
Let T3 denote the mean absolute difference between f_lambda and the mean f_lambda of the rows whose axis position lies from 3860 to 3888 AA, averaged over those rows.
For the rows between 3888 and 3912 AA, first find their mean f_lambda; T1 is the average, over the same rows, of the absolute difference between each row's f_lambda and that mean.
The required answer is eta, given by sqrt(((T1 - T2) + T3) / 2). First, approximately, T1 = 2.27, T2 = 2.8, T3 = 1.1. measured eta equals 0.53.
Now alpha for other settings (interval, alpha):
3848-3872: 2.09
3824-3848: 2.61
